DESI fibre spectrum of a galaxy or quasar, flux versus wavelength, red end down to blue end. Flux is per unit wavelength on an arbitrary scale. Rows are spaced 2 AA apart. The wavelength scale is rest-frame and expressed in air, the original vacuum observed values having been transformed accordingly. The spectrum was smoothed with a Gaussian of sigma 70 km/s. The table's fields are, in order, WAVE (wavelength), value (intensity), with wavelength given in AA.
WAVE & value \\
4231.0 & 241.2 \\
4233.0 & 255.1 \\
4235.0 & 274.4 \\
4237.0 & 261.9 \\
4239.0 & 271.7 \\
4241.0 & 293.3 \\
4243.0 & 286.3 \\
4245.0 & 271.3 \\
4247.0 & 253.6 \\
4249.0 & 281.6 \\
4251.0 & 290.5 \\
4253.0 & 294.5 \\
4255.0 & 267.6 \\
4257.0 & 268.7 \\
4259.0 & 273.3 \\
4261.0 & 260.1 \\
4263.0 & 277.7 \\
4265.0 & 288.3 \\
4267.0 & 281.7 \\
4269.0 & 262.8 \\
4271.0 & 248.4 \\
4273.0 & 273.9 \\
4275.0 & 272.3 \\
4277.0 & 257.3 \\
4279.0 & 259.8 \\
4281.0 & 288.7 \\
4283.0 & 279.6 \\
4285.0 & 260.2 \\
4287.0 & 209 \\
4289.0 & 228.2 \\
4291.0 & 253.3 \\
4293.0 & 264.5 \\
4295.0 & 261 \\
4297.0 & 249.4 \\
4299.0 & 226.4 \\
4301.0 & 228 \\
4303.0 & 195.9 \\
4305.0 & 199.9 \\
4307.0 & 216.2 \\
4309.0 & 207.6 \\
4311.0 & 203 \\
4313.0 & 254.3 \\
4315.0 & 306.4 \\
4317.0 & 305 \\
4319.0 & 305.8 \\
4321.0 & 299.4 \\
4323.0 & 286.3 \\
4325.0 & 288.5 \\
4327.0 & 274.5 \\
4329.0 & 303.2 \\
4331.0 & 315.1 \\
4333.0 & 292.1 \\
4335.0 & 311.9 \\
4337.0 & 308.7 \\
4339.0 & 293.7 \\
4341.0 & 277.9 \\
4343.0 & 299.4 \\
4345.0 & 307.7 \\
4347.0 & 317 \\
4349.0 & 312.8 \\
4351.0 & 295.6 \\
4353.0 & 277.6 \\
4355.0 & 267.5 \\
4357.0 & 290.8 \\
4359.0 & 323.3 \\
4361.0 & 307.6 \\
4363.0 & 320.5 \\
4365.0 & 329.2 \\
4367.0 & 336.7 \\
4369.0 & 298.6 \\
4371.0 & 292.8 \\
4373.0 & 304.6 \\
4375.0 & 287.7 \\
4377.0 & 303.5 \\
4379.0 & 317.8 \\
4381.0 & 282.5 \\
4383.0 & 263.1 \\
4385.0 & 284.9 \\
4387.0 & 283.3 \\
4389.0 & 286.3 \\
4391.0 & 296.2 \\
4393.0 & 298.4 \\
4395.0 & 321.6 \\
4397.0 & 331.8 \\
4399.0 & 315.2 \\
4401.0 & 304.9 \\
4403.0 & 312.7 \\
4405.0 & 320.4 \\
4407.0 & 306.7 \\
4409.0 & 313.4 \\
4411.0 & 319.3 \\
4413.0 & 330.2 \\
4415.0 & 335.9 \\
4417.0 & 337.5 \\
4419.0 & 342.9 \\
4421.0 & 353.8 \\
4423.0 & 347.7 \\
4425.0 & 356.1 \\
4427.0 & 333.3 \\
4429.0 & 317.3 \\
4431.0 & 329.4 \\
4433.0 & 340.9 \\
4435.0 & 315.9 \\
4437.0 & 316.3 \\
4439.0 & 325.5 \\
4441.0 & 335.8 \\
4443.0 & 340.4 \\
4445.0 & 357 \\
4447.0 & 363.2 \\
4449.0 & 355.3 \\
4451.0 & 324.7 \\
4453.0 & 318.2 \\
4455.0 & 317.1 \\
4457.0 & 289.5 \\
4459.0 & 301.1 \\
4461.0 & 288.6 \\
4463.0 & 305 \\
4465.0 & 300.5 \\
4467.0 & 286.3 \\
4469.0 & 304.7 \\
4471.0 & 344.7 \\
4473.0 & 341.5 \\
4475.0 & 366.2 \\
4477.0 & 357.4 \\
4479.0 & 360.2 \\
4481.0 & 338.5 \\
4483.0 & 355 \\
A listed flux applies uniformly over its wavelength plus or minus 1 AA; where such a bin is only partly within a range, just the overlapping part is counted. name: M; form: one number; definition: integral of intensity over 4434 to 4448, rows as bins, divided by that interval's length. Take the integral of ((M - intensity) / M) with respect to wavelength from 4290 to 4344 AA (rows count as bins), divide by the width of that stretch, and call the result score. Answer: 0.20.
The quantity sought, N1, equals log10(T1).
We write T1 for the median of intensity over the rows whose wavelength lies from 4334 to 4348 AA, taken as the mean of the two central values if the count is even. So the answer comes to 2.49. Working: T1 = 308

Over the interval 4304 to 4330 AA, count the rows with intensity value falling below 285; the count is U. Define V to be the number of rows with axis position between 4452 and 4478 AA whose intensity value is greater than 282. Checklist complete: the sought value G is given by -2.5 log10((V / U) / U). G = 1.1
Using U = 6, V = 13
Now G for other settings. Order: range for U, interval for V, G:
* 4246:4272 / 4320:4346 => 2.4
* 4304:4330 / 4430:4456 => 1.1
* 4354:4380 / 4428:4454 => -2.8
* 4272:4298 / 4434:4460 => 2.6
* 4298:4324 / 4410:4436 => 1.7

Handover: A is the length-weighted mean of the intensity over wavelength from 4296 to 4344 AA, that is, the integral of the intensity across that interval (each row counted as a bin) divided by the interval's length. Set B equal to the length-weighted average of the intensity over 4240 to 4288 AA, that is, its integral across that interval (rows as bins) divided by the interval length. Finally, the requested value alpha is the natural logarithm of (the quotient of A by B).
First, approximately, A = 269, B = 271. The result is -0.01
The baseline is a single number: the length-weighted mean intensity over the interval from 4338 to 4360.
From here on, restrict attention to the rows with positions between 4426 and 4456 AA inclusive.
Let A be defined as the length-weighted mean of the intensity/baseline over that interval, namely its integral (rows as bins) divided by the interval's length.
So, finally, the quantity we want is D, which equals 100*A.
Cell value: 112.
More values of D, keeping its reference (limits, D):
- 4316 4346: 100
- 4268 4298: 87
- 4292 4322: 84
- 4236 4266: 93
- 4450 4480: 108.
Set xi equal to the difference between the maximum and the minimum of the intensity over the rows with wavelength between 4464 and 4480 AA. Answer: 80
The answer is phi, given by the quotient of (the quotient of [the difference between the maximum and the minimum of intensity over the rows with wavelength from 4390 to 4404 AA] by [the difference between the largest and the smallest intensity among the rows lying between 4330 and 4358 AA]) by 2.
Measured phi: 0.4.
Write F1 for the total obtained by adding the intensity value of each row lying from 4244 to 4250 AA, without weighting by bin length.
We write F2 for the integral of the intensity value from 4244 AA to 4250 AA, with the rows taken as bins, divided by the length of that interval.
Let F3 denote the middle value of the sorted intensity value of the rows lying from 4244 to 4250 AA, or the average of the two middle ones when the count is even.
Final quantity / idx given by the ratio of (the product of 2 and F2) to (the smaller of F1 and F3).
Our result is 1.98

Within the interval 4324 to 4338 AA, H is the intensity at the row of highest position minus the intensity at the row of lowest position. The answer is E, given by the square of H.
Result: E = 408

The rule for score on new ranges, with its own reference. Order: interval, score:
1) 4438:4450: -0.03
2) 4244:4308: 0.23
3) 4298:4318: 0.30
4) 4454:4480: 0.05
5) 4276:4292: 0.24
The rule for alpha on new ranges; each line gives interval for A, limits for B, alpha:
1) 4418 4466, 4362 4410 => 0.07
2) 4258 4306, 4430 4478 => -0.25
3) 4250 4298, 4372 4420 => -0.15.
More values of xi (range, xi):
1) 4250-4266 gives 34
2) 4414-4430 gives 39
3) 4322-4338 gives 41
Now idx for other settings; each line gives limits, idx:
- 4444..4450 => 2.01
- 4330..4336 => 1.96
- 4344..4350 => 2.00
